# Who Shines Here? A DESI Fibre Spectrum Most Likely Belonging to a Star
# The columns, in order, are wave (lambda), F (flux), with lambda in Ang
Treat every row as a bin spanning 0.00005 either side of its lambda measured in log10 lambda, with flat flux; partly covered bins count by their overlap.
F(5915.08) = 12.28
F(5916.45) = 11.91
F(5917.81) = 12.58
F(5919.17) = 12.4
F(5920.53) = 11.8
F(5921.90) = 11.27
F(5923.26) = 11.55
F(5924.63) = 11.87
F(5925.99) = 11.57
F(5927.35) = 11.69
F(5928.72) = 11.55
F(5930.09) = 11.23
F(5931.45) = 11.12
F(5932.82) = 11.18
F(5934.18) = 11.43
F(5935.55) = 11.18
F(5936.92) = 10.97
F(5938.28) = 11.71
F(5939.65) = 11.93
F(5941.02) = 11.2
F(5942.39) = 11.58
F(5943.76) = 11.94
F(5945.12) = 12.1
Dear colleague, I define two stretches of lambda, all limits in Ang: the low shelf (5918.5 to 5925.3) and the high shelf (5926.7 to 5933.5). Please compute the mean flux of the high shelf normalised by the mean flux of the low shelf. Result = 0.96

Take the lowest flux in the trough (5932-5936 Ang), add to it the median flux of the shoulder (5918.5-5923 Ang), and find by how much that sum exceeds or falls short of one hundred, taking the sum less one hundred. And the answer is -77.0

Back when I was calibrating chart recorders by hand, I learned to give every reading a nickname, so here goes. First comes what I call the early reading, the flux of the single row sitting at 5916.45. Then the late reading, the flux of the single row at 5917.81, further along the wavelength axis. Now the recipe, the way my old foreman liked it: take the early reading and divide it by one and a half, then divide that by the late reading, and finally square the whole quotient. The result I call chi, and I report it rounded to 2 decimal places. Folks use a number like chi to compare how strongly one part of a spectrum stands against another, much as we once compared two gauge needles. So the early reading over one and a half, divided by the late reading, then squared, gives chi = 0.40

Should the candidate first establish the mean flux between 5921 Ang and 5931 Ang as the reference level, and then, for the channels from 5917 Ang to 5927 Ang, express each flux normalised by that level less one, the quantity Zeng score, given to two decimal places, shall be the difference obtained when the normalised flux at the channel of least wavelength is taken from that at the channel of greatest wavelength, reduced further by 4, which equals -4.09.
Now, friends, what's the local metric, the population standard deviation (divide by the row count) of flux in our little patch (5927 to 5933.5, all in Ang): 0.22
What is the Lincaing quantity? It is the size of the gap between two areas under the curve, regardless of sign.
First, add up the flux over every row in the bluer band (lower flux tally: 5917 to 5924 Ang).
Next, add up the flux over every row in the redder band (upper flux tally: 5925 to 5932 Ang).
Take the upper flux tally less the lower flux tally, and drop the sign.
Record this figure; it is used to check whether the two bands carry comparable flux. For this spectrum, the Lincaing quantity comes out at 2.4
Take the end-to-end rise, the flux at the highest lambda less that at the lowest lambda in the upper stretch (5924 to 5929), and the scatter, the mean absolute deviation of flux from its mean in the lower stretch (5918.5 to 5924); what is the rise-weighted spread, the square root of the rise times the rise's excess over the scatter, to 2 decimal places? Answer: 0.46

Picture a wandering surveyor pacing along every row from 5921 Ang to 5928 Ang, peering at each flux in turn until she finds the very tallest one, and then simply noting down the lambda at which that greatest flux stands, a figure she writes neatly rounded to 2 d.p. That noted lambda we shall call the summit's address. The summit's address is 5924.63 Ang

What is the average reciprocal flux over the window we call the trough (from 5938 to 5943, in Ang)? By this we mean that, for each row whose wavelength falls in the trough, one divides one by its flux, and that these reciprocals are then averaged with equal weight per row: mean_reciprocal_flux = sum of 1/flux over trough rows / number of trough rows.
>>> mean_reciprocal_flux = 0.0862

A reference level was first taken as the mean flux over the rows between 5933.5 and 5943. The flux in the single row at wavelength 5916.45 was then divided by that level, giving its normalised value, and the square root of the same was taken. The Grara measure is 1.02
